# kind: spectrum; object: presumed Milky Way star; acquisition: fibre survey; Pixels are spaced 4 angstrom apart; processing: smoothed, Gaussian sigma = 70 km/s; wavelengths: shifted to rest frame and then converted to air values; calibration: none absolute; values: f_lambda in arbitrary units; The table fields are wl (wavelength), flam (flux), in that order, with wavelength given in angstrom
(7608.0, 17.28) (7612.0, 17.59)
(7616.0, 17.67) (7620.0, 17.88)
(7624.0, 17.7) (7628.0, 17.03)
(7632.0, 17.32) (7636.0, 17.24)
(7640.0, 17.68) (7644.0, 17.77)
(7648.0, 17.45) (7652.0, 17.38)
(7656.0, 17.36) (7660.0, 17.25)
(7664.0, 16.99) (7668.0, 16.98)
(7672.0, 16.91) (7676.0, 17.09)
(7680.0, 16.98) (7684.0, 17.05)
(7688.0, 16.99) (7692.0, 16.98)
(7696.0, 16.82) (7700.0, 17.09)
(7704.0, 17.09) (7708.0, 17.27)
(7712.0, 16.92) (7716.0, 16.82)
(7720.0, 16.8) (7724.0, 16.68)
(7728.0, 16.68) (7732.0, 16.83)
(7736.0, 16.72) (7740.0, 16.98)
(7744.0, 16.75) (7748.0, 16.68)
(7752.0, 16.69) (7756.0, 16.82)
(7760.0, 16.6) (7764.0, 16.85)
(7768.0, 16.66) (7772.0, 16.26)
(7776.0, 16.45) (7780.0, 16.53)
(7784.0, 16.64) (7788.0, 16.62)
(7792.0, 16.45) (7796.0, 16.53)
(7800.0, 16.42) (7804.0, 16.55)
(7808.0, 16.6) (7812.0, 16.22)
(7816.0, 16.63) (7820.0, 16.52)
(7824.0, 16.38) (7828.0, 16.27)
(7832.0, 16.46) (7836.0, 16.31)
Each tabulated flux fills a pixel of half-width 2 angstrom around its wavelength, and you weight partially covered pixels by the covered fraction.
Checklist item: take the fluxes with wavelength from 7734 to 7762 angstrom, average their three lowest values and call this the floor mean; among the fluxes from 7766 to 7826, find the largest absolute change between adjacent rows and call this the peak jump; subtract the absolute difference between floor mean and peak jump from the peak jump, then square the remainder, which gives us 251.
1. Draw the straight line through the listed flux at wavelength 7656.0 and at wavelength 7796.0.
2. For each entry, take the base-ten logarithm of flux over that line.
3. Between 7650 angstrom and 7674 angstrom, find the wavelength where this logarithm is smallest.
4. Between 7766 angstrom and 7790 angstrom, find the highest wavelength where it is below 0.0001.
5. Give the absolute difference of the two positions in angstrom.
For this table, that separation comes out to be 108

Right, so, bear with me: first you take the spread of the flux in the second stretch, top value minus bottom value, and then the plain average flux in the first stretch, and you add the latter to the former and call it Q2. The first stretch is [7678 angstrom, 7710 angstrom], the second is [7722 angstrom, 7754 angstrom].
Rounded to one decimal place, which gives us 17.3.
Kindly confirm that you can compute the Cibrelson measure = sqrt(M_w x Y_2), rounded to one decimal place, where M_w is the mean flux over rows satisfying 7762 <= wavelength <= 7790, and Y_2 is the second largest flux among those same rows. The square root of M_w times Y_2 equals 16.6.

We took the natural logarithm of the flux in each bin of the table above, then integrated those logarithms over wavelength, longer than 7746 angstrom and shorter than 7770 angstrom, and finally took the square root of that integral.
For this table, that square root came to 8.22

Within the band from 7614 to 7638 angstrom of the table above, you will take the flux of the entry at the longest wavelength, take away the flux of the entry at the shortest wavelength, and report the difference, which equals -0.43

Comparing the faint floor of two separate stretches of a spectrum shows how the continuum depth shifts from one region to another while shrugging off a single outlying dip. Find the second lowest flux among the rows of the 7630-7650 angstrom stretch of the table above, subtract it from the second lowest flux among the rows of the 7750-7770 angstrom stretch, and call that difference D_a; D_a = -0.66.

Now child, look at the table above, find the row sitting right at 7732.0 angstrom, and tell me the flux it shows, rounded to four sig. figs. 16.83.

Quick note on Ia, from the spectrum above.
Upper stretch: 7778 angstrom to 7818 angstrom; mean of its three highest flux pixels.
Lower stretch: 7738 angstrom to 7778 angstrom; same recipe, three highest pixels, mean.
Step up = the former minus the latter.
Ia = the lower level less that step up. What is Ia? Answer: 17.1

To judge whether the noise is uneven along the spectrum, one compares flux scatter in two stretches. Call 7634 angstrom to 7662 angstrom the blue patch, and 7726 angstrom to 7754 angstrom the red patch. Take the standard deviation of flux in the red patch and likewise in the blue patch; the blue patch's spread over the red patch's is 1.9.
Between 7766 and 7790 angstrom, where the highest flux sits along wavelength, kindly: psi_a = 7768.0 angstrom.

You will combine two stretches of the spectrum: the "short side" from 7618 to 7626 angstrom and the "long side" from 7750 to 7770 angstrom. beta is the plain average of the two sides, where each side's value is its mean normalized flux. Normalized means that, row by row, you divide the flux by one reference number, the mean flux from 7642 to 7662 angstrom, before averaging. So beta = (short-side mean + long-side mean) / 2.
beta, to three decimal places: 0.989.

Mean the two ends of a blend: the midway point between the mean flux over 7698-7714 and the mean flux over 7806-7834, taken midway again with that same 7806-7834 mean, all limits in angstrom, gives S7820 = 16.6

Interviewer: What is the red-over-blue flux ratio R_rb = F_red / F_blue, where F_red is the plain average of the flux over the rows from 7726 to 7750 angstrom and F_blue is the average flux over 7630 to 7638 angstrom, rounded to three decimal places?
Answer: 0.971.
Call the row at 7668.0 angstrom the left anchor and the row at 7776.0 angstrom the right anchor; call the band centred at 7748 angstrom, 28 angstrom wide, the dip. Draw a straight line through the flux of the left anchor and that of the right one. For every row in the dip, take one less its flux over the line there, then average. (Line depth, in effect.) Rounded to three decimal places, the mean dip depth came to -0.010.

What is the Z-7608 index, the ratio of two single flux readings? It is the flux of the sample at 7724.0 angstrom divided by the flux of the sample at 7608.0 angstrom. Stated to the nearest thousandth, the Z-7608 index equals 0.965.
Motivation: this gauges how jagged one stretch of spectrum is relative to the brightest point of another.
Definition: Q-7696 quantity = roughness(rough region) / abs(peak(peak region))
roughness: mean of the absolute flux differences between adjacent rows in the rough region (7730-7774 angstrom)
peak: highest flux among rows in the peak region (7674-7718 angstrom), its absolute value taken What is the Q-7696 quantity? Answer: 0.011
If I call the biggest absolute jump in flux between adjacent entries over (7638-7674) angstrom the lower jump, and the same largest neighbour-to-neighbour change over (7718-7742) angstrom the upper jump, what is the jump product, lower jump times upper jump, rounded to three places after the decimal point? 0.083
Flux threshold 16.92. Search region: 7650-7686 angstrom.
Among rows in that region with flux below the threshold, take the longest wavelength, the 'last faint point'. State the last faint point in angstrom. 7672.0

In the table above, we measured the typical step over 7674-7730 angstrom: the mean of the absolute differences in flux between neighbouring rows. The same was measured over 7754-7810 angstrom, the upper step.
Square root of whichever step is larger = 0.392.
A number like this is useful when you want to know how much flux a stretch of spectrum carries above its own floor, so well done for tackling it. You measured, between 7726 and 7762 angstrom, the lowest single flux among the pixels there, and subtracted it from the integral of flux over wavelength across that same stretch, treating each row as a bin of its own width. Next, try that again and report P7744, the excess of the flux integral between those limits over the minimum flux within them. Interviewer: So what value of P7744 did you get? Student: 586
